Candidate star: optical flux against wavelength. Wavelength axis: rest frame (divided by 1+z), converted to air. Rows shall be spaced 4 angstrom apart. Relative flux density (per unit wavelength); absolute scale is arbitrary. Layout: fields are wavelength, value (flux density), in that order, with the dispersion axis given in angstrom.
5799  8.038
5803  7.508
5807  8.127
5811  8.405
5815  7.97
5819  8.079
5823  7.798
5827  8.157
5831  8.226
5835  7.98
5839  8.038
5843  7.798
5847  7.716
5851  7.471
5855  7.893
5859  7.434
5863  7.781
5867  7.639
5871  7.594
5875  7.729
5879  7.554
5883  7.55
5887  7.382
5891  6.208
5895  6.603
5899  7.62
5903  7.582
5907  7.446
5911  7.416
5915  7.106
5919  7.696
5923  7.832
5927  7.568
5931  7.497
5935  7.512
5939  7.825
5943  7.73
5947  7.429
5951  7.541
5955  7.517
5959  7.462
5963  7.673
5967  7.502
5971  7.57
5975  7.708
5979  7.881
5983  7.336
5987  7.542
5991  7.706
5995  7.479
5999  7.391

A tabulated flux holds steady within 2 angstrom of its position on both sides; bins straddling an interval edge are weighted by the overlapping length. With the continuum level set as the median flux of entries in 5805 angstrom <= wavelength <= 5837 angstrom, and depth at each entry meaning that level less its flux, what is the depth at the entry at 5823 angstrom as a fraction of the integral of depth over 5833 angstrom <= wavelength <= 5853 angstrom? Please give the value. 0.050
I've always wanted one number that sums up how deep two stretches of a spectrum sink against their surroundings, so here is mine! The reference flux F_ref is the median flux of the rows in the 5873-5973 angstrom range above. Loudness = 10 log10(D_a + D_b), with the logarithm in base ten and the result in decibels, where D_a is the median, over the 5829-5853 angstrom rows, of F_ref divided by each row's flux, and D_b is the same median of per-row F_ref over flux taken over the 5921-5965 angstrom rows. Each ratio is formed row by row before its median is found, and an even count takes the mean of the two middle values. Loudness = 2.91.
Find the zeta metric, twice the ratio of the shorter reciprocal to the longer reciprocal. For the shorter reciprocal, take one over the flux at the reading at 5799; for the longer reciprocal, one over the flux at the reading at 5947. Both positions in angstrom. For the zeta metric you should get 1.85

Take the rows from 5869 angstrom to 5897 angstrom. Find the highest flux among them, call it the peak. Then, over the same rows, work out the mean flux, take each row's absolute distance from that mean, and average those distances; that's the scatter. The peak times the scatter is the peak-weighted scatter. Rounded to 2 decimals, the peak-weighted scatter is 3.65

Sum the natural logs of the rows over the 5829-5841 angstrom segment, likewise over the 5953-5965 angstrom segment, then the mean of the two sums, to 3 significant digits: 6.17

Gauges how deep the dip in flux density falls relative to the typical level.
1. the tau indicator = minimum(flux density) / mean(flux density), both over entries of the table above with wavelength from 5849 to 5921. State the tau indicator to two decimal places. 0.84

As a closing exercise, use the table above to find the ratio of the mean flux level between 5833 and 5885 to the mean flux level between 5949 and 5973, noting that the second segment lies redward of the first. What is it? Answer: 1.02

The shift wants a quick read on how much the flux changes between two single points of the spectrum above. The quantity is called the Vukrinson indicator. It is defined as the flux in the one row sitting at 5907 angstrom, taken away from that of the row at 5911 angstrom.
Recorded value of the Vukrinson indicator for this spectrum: -0.03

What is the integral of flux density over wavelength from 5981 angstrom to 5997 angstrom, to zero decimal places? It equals 120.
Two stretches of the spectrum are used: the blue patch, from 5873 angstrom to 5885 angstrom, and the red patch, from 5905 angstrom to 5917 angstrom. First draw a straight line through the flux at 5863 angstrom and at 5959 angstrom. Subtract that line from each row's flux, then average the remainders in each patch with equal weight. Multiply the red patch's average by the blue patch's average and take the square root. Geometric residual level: 0.19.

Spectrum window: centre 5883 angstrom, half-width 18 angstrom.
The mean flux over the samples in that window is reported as 7.32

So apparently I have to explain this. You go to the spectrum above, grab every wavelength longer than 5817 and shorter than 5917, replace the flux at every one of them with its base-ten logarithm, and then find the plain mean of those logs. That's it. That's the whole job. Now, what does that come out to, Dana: 0.880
